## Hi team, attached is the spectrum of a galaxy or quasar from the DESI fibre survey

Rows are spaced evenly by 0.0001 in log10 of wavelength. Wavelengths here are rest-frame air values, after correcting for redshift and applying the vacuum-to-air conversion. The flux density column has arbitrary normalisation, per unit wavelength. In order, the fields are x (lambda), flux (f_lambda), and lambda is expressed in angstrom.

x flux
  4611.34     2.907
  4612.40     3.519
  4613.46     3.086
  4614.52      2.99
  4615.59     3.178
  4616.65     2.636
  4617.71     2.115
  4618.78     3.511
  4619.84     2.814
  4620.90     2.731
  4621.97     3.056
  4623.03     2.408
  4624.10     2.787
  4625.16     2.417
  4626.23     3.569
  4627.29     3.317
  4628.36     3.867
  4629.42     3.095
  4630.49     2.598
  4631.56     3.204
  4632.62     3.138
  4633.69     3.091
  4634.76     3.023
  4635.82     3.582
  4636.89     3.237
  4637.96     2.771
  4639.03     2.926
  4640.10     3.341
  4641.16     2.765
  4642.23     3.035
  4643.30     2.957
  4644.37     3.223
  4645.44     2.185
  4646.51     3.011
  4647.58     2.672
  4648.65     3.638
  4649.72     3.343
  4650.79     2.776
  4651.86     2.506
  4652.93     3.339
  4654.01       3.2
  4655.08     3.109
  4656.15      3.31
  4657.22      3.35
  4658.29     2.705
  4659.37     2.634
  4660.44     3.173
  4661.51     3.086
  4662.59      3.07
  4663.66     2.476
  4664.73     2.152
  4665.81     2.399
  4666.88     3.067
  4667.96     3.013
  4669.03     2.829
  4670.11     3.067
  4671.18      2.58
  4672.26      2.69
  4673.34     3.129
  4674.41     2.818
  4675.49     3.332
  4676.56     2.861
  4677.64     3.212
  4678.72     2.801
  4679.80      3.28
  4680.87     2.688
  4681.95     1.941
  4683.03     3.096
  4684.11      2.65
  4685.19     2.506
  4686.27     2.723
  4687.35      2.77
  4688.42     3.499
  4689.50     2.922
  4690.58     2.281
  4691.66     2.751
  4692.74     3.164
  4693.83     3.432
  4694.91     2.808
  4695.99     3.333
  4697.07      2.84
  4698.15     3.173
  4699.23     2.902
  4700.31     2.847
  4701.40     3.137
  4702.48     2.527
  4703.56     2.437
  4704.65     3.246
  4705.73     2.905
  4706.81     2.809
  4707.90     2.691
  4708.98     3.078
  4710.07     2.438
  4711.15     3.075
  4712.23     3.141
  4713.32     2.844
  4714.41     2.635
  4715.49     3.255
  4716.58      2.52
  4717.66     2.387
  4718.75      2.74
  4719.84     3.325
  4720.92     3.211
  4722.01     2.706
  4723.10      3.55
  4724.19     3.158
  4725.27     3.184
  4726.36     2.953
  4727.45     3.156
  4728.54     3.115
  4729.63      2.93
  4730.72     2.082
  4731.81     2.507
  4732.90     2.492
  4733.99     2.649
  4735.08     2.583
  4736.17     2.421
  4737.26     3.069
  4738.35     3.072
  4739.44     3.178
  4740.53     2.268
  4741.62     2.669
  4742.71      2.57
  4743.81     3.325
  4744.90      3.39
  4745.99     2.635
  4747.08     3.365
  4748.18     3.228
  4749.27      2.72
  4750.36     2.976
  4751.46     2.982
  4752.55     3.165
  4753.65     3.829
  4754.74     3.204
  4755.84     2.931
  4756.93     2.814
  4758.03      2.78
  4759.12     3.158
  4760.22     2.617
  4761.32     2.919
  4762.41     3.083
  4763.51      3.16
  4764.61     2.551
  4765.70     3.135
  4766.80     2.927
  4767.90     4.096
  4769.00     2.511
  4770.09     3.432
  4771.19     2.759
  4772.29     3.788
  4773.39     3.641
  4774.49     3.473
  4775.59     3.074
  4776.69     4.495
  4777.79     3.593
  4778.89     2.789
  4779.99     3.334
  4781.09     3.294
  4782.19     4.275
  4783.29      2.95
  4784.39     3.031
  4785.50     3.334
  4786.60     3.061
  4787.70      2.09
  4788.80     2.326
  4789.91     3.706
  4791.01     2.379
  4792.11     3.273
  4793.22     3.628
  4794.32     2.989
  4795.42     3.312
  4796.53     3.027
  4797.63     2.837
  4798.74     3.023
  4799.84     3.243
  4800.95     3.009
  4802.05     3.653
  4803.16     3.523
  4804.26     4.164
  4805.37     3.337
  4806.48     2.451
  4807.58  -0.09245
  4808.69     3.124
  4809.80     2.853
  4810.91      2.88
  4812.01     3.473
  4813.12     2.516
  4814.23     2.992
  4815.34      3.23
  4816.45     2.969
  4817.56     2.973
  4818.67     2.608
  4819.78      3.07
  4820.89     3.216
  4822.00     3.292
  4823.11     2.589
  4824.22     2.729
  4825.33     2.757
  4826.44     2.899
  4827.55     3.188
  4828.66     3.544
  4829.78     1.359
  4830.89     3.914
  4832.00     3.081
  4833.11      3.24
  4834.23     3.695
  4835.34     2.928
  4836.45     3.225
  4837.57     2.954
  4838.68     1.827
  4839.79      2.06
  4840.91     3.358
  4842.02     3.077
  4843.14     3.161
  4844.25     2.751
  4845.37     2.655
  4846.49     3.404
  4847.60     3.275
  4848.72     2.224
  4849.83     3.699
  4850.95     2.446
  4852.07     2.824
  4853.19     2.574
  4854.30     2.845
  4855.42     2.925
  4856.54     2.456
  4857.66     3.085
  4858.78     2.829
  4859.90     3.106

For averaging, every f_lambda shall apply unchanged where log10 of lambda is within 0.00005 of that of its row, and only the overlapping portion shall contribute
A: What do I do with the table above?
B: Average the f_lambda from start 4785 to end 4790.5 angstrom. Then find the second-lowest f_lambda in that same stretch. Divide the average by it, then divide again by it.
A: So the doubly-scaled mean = 0.54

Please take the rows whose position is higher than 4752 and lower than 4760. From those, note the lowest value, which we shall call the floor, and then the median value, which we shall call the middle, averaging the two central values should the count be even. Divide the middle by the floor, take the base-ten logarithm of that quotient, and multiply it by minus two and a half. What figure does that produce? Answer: -0.14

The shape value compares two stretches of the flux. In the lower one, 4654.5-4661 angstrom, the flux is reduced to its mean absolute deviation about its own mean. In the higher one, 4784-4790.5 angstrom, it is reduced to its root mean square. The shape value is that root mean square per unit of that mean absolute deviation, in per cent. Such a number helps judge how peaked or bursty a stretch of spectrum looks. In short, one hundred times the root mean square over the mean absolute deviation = 1184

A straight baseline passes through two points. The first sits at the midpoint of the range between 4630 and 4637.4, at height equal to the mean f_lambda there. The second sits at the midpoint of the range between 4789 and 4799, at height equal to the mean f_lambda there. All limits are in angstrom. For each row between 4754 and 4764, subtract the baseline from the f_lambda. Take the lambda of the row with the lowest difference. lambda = 4760.22 angstrom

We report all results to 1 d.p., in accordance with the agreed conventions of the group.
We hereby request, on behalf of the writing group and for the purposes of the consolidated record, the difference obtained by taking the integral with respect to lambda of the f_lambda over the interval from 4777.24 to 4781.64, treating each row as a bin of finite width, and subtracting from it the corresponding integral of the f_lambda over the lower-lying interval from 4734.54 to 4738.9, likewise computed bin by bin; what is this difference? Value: 2.2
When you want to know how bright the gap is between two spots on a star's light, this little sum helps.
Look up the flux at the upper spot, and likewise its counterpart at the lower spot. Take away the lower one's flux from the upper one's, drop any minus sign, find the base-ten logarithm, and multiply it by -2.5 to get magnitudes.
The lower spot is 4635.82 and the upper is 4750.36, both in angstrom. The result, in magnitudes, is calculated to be 0.5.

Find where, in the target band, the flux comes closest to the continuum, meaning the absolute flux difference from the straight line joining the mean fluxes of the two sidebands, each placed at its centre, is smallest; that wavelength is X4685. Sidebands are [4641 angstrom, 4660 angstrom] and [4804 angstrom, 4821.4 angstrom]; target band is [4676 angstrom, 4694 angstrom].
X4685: 4689.50 angstrom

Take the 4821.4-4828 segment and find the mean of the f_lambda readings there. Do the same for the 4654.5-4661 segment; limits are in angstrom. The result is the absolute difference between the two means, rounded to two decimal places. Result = 0.14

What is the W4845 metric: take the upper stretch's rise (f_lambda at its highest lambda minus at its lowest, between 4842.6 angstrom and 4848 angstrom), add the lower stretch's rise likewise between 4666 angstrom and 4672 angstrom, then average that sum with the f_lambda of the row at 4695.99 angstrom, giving 1.48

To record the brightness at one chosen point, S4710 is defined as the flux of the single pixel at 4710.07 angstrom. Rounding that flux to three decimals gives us 2.438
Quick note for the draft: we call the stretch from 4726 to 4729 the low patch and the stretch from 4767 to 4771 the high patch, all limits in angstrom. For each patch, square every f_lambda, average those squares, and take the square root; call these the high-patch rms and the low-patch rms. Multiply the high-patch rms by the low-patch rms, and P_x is 10.5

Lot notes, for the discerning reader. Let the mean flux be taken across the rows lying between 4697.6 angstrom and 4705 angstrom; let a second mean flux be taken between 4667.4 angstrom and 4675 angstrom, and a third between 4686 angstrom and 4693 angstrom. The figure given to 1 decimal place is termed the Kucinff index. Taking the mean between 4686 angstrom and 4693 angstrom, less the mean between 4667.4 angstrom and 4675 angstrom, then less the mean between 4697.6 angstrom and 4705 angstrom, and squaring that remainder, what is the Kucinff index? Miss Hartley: 8.4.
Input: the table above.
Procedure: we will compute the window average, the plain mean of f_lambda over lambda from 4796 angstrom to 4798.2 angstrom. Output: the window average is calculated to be 2.93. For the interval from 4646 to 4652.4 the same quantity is 2.99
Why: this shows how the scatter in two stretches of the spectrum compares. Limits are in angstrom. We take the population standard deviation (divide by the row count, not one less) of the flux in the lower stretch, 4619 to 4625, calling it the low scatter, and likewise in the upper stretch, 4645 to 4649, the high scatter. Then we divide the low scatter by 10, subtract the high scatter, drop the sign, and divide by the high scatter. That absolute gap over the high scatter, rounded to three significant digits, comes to 0.961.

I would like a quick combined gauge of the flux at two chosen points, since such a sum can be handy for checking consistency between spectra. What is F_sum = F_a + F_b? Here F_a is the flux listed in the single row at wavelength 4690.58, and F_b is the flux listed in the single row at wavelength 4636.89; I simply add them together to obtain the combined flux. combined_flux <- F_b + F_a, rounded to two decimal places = 5.52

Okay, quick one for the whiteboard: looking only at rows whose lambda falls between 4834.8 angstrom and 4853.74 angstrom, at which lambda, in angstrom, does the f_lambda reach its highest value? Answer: 4849.83 angstrom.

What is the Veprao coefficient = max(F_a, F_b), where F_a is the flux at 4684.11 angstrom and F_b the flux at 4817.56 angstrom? 2.97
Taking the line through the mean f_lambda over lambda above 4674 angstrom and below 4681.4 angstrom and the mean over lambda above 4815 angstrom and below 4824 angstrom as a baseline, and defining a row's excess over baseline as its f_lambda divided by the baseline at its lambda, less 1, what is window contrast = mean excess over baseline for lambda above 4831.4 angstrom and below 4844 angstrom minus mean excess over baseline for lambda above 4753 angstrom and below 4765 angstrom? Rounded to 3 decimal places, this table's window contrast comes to -0.012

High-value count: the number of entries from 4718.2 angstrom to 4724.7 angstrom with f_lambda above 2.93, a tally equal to 4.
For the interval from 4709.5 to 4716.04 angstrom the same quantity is 3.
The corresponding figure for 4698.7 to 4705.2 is 2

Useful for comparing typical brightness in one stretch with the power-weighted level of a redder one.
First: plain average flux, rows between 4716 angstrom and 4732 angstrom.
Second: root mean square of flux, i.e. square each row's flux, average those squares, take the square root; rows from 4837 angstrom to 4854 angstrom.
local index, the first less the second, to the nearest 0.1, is 0.0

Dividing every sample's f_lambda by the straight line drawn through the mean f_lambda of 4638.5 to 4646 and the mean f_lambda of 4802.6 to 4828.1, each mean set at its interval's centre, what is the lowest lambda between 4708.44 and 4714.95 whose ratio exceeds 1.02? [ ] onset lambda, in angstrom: 4708.98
